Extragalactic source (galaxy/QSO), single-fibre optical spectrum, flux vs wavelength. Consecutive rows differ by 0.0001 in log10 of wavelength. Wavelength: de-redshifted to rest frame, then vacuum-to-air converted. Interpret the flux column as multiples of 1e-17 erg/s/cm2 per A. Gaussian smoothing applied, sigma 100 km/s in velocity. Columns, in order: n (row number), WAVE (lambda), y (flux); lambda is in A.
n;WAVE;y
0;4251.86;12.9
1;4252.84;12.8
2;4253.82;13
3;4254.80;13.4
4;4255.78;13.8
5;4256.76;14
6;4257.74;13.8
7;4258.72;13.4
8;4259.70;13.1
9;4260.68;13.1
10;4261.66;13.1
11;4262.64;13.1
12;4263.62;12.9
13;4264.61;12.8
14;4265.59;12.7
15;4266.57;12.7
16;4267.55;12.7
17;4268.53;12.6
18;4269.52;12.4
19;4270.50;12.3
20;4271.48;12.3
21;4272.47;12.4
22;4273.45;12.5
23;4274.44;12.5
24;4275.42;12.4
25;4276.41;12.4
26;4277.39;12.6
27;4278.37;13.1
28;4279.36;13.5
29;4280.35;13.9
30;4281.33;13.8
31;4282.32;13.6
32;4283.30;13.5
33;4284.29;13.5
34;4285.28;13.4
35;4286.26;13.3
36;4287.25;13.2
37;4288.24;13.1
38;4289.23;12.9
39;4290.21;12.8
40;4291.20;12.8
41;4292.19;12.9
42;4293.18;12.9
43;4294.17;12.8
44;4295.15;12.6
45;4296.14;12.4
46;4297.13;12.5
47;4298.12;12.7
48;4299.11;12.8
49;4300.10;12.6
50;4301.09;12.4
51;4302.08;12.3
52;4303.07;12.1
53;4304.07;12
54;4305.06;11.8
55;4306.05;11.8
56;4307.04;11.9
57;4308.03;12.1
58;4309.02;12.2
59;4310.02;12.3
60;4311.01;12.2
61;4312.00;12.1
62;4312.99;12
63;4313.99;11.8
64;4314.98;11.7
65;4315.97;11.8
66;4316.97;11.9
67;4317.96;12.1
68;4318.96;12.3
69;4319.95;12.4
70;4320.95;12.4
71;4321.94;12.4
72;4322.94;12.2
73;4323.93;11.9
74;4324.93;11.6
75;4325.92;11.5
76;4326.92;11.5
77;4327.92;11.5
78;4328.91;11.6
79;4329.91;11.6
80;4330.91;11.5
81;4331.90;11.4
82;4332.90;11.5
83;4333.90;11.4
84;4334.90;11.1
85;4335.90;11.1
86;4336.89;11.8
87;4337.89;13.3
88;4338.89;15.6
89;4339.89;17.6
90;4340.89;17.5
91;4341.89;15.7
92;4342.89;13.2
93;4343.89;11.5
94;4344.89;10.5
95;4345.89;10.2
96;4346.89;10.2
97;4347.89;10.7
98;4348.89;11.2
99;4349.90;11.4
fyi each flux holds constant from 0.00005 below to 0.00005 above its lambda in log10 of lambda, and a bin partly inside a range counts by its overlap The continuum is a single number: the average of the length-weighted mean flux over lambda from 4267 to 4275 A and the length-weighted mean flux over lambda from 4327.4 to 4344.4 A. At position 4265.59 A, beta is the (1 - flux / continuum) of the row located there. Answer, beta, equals 0.00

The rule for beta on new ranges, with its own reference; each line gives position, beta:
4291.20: -0.01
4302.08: 0.03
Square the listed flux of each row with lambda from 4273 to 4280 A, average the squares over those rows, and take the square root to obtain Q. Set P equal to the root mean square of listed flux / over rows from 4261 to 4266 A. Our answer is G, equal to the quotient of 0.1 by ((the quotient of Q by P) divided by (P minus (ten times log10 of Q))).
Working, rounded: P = 12.9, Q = 12.7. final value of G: 0.19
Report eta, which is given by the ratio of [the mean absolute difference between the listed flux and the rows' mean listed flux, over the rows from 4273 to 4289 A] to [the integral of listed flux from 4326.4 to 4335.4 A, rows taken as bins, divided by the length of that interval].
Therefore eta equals 0.037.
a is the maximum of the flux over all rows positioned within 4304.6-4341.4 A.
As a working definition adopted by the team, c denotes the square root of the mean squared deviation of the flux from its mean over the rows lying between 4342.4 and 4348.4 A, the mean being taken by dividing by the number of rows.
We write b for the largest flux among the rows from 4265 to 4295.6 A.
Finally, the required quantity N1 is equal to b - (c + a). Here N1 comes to -4.8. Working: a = 17.6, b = 13.9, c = 1.1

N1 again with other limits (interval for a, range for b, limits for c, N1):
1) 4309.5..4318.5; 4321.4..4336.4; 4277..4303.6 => -0.4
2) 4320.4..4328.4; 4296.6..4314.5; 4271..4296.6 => -0.1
